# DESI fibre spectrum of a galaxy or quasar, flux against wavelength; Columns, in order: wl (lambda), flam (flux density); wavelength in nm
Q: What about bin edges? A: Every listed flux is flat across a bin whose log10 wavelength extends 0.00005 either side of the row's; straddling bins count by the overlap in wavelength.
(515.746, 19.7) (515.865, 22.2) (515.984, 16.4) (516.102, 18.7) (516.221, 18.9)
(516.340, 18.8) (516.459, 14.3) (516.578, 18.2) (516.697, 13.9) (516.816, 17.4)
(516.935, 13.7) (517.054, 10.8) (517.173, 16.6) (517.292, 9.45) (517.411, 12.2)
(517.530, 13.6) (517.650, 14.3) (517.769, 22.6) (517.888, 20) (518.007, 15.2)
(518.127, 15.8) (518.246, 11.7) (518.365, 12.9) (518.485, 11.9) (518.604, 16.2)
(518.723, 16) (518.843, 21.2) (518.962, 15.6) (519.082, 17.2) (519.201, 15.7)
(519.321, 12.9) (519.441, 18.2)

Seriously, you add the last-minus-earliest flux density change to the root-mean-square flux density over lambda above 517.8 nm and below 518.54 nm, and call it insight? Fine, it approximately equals 6.8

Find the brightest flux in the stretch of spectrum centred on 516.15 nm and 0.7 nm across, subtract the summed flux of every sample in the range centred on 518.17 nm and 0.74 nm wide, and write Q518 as -65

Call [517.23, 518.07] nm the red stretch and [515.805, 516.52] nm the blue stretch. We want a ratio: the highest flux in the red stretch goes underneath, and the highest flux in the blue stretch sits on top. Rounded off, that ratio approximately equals 0.98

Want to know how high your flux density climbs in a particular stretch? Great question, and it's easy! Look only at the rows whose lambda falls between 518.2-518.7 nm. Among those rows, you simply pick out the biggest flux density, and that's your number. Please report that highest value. 16.2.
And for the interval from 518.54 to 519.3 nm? 21.2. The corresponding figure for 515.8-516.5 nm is 22.2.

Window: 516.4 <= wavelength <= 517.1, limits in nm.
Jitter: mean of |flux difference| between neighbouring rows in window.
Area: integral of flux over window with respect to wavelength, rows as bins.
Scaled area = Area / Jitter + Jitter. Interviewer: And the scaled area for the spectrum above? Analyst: 6.5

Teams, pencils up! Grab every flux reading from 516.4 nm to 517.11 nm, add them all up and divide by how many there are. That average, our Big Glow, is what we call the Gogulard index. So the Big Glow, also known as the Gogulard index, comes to 14.7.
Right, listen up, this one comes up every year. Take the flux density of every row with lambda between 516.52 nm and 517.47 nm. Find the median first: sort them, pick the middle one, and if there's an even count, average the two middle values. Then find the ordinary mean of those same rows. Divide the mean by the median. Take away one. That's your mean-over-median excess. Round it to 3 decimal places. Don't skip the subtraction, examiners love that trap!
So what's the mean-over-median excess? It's 0.017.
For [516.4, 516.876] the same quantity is 0.006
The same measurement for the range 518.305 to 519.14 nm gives -0.009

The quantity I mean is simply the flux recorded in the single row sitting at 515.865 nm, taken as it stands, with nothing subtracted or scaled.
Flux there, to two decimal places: 22.20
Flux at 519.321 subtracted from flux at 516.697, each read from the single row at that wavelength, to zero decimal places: 1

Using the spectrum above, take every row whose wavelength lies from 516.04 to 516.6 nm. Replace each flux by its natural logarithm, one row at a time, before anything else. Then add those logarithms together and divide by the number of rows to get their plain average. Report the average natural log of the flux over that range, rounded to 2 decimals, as 2.87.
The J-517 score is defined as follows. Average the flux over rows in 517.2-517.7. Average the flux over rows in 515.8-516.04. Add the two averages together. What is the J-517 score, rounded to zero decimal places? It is 32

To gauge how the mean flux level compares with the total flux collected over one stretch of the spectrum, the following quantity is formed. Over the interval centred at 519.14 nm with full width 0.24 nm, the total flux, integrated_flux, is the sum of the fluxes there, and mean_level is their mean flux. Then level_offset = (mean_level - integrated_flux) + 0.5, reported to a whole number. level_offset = -16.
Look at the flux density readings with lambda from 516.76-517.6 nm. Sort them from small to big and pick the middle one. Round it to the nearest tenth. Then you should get 13.6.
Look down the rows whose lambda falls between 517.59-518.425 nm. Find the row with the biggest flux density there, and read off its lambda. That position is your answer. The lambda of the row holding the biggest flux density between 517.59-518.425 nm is 517.769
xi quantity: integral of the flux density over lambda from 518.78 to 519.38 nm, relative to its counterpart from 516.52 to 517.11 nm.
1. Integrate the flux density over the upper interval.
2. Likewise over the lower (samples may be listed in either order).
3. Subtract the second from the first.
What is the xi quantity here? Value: 1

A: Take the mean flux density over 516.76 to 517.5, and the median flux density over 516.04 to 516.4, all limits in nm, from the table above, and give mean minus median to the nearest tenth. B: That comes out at -5.4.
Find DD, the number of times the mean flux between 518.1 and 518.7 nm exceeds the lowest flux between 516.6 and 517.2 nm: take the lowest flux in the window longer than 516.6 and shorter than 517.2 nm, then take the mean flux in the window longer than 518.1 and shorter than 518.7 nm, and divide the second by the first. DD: 1.27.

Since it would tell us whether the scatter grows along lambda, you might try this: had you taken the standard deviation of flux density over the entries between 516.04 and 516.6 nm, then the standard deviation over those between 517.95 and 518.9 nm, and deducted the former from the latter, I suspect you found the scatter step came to 1.1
